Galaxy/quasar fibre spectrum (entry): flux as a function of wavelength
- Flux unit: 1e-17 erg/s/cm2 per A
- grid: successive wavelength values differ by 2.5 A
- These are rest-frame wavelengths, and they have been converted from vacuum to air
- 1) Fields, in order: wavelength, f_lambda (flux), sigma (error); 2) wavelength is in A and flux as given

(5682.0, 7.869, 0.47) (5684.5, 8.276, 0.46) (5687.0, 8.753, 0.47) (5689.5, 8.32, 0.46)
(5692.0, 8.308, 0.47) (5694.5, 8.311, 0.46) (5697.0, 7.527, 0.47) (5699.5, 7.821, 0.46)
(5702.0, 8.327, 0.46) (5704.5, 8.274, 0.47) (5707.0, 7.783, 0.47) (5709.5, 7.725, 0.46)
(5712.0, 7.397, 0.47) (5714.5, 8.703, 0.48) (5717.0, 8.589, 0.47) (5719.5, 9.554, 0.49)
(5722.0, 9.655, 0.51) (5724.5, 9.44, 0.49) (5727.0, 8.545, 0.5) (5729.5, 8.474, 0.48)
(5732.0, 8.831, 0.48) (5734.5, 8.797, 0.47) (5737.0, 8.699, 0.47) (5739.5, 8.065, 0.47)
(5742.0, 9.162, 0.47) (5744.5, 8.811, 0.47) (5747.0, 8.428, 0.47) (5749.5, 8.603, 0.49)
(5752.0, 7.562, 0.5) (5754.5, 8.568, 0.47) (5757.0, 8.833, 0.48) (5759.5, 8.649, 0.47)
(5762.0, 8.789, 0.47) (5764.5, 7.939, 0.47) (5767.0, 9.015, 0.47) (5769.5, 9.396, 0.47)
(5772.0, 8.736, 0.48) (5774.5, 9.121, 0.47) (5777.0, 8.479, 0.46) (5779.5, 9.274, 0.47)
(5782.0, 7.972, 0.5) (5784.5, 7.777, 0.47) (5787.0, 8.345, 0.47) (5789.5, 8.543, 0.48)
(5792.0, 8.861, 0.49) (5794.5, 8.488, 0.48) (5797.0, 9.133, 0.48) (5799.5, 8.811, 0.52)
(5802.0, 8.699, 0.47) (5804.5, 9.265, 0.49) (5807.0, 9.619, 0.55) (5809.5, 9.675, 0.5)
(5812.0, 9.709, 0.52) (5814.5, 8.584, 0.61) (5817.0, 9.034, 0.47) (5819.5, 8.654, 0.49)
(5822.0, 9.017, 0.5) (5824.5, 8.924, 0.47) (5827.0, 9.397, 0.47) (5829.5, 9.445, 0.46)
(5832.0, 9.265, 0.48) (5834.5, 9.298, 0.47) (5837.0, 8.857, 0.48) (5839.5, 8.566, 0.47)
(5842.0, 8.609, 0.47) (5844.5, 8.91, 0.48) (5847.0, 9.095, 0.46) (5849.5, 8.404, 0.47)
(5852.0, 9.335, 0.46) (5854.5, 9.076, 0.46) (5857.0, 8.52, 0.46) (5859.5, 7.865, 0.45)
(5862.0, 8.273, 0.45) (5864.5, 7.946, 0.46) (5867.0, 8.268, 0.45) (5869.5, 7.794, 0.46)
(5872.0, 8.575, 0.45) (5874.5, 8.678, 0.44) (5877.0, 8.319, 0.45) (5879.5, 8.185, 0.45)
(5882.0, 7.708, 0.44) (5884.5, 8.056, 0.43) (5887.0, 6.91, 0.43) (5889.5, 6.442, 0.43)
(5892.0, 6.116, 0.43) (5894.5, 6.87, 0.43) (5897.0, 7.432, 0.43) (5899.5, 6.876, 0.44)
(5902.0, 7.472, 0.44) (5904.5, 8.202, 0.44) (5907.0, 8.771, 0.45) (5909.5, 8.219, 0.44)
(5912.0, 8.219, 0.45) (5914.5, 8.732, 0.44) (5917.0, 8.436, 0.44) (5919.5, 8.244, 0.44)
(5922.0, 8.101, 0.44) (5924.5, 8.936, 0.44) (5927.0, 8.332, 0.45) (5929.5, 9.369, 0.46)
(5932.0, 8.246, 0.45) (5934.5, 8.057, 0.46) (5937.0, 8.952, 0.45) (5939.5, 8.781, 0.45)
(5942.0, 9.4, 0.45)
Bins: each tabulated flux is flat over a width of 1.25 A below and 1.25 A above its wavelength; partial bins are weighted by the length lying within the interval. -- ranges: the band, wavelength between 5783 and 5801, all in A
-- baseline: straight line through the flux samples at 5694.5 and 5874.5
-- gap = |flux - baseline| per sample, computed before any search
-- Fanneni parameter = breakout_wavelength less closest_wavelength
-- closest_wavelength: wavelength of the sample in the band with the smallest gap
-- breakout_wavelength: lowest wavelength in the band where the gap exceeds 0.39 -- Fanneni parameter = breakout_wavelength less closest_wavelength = -10.0 A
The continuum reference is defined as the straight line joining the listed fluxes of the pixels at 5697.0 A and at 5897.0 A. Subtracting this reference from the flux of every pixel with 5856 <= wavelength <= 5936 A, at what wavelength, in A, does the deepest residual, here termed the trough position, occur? 5892.0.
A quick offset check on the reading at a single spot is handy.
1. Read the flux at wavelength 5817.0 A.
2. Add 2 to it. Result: 11.0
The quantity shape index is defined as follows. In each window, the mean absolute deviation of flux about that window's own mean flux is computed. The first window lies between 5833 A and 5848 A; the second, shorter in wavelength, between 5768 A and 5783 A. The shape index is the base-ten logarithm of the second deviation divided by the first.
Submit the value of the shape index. 0.3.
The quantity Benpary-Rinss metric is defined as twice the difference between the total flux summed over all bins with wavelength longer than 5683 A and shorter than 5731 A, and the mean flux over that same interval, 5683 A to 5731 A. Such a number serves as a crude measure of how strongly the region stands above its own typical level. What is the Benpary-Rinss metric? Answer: 303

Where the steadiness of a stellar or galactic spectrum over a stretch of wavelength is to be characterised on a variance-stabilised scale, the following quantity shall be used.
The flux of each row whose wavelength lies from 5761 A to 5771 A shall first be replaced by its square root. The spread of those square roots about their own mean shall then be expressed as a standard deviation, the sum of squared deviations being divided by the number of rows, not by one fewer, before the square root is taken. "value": 0.091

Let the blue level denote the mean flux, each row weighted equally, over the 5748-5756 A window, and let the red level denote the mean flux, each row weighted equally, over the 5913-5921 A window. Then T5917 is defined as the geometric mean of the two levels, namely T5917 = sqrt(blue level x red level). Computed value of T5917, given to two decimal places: 8.36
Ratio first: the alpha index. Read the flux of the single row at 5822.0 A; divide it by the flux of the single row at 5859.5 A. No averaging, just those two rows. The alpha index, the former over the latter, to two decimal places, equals 1.15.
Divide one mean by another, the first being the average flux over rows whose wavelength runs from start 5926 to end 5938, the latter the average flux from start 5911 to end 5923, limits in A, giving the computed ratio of 1.03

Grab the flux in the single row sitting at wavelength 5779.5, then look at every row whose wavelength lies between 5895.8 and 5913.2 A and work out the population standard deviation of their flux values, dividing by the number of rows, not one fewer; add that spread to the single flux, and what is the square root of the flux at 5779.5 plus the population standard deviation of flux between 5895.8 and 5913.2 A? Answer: 3.14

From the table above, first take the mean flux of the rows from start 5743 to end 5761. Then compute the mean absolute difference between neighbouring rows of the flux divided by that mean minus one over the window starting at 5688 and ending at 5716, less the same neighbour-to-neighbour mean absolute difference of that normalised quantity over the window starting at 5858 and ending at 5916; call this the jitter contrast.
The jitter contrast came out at -0.011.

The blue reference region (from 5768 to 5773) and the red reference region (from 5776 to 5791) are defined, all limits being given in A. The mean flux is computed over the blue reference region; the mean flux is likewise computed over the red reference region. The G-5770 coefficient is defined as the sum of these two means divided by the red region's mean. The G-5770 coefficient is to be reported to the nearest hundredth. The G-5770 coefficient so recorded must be 2.08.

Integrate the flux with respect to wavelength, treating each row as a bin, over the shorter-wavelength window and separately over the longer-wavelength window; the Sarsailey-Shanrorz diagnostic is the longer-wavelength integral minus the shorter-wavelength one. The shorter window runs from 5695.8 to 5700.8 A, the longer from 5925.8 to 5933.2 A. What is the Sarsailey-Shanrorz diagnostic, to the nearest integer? 26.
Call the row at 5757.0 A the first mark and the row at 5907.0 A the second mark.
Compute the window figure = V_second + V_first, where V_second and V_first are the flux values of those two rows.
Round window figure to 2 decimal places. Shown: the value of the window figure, 17.60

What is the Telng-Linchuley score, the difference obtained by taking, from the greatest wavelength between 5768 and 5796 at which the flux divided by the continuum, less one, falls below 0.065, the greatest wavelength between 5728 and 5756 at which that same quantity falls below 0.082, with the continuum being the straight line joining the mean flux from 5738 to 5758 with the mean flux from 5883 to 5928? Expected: 40.0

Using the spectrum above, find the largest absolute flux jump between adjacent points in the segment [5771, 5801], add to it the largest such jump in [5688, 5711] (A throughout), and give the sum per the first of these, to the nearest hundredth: 1.60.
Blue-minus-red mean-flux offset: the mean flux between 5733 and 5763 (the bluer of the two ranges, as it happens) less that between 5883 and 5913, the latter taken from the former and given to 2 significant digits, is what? 1.1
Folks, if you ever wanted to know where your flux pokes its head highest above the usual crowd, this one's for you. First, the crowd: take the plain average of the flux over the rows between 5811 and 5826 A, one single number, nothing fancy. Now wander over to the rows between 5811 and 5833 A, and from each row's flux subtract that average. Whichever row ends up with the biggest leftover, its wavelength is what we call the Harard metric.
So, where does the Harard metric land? 5812.0 A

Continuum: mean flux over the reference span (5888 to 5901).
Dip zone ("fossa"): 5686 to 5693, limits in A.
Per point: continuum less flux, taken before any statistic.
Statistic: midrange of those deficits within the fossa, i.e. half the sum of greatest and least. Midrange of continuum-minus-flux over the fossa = -1.8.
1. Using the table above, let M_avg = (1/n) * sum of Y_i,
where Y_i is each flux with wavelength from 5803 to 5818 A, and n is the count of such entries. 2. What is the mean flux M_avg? 9.31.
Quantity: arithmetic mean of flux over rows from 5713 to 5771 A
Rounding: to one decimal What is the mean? 8.7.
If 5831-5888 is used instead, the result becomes 8.5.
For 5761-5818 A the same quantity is 8.8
